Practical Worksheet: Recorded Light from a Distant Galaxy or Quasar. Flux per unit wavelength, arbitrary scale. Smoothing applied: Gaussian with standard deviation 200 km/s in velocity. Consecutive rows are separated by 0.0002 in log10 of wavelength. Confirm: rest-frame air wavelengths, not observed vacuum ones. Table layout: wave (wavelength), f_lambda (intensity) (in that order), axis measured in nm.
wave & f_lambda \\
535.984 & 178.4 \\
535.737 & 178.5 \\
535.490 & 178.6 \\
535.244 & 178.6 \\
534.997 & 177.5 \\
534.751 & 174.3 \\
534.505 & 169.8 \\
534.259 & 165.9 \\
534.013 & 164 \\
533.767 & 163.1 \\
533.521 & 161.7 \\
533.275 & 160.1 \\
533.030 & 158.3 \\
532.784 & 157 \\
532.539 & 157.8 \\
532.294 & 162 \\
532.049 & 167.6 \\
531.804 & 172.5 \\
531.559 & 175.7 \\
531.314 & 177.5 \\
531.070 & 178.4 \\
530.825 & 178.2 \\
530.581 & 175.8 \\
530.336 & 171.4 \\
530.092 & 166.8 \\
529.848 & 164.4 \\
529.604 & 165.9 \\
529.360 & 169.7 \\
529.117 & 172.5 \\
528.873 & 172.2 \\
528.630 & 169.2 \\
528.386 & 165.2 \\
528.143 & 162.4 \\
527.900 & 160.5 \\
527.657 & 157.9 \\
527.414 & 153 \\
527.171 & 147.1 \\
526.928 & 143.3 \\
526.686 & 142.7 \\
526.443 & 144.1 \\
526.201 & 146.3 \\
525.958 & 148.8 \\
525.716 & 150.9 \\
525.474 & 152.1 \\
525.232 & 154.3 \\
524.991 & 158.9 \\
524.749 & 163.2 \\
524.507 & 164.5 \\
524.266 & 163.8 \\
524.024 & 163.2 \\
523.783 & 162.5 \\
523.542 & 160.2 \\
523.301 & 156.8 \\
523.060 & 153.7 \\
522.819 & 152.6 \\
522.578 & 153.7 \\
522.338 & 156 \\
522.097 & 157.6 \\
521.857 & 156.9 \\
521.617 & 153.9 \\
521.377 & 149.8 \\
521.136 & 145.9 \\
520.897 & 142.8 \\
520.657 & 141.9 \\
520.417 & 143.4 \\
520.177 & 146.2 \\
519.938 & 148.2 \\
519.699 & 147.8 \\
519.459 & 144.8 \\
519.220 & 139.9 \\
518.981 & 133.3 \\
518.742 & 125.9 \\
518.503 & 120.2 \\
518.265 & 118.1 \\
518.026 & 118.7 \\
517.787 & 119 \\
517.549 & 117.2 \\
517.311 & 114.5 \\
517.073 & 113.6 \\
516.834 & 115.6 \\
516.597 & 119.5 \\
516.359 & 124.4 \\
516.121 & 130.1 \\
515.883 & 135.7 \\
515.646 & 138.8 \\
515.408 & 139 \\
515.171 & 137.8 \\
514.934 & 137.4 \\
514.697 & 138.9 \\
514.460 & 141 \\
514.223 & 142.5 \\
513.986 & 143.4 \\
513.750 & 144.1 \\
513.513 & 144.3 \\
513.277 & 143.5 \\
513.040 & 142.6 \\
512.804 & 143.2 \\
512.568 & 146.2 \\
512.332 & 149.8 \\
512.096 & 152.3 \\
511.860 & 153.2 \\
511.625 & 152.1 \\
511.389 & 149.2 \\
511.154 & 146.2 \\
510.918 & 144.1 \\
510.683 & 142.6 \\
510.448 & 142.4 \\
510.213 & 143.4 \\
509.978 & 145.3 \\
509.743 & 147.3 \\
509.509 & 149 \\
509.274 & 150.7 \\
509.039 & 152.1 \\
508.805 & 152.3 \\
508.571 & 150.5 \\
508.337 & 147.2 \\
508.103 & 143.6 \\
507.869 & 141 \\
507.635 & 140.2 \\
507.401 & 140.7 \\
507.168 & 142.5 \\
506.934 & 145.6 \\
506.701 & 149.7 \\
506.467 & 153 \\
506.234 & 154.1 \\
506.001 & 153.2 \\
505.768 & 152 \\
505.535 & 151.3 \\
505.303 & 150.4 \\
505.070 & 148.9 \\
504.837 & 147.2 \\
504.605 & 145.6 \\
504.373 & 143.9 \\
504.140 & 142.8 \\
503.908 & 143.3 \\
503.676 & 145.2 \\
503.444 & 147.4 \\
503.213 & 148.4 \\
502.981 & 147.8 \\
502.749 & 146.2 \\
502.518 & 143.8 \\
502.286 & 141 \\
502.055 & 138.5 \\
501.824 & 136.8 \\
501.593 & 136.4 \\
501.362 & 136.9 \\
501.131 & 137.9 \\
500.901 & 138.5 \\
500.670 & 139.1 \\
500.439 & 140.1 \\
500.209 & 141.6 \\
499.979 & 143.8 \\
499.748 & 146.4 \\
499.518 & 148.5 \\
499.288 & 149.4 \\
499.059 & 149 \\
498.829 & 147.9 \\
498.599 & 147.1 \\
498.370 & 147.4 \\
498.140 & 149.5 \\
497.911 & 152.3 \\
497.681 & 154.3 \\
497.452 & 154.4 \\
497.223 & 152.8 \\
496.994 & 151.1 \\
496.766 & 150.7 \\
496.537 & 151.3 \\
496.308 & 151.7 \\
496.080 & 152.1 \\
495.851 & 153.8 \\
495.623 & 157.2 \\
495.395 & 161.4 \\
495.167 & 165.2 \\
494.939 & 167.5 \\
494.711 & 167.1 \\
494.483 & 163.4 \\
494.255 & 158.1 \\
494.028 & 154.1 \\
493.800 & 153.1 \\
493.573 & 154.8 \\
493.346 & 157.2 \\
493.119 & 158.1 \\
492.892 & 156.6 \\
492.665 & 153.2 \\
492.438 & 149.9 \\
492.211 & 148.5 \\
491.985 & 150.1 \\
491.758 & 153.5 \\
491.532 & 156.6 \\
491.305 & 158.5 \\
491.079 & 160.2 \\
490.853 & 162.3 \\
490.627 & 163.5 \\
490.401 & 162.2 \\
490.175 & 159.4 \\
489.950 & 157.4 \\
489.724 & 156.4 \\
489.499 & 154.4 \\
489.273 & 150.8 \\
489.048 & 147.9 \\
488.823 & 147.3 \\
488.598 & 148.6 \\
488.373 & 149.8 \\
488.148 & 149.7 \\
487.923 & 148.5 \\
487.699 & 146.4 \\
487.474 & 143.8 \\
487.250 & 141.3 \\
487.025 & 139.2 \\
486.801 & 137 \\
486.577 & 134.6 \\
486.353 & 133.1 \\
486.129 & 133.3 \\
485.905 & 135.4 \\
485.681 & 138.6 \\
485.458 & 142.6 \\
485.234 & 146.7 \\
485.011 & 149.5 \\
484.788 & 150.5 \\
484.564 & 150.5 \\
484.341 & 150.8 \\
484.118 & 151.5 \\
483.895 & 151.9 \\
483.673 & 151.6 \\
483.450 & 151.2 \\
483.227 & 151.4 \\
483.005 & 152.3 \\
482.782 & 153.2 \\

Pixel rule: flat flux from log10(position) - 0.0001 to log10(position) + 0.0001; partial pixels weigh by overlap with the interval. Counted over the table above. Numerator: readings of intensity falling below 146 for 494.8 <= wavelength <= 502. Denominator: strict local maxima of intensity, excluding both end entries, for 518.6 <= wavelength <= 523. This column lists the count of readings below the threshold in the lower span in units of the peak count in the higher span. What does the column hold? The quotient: 4.5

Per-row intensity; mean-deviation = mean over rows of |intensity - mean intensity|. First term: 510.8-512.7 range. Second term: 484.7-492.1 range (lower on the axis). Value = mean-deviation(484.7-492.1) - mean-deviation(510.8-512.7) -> 4.3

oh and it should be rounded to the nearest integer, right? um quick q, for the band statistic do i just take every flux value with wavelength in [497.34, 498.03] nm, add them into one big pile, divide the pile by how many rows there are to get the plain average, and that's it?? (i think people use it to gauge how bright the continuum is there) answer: 154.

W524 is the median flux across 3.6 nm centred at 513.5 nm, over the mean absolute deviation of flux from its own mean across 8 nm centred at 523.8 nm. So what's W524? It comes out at 25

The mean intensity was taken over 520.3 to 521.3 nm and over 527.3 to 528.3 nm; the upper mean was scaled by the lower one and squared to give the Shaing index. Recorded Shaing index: 1.22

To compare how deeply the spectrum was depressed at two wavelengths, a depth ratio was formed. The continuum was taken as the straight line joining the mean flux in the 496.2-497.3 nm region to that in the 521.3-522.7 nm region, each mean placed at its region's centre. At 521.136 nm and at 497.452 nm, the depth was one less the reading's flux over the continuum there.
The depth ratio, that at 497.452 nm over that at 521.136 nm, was -0.3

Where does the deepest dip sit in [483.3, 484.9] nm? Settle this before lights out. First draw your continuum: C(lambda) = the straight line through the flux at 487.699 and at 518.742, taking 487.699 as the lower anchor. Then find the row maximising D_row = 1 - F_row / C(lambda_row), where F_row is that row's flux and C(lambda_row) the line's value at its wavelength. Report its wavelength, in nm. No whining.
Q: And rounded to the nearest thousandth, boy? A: 483.450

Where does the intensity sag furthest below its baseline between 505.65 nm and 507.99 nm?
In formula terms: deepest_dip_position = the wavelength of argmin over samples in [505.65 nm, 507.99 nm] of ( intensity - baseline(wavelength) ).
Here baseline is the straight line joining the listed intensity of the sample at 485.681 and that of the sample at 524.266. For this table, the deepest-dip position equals 507.635 nm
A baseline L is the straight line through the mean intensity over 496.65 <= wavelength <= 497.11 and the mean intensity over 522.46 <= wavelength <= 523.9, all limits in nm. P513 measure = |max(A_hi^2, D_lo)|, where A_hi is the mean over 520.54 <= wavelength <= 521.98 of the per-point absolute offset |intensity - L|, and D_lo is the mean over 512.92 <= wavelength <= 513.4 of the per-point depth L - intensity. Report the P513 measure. 61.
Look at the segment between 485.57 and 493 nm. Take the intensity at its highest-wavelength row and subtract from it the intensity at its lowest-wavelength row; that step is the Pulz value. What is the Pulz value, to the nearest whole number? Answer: 18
